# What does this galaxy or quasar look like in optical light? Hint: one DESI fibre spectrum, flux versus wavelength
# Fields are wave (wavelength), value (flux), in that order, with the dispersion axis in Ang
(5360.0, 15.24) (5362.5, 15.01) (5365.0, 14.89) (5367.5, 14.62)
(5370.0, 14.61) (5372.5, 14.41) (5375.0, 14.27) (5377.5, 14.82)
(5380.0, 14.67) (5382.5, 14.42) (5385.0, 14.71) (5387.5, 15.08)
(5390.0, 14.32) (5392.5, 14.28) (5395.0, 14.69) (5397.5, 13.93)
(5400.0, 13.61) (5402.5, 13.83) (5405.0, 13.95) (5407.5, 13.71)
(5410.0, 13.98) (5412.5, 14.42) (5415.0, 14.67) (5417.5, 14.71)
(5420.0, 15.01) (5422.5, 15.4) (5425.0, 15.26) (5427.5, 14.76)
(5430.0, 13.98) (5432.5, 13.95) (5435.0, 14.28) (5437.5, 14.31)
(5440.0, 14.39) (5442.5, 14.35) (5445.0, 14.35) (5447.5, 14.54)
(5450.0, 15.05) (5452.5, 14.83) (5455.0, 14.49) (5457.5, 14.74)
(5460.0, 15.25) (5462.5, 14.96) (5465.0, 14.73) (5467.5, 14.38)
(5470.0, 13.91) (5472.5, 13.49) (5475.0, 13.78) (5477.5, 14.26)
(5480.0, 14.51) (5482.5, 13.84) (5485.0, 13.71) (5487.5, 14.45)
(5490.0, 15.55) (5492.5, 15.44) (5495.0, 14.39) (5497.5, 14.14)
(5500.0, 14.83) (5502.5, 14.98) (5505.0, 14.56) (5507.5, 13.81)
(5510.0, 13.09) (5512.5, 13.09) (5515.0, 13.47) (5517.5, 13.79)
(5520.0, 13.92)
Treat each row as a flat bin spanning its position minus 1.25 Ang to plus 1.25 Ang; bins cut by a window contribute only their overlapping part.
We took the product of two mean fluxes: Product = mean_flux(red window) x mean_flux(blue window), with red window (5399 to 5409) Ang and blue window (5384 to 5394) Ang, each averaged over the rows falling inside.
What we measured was 201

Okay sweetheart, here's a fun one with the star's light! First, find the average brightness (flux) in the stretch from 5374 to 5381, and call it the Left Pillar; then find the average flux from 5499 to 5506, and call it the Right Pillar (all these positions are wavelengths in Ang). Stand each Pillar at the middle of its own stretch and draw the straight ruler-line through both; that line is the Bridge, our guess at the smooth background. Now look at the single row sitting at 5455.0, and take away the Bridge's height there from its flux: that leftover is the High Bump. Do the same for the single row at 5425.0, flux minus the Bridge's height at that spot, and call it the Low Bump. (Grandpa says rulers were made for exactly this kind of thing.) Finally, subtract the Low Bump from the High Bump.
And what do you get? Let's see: -0.82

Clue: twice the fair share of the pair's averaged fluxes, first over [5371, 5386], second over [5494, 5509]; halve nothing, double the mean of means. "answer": 29.0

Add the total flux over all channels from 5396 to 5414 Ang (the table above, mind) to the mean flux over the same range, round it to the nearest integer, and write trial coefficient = 111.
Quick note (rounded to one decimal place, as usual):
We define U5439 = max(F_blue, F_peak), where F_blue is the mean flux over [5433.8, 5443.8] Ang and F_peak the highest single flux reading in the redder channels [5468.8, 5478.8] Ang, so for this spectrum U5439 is 14.3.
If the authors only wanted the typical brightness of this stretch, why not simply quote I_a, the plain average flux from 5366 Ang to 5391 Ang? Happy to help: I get 14.6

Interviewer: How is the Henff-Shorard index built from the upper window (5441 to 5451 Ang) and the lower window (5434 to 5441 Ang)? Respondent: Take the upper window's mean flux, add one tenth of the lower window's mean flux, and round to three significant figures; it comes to 16.0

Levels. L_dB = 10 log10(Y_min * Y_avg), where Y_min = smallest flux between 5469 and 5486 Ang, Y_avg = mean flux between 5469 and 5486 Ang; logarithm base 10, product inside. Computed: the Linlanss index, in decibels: 22.7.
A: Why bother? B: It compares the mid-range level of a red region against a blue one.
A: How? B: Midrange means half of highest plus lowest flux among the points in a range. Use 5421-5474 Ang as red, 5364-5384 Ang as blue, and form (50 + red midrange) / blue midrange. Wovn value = 4.42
